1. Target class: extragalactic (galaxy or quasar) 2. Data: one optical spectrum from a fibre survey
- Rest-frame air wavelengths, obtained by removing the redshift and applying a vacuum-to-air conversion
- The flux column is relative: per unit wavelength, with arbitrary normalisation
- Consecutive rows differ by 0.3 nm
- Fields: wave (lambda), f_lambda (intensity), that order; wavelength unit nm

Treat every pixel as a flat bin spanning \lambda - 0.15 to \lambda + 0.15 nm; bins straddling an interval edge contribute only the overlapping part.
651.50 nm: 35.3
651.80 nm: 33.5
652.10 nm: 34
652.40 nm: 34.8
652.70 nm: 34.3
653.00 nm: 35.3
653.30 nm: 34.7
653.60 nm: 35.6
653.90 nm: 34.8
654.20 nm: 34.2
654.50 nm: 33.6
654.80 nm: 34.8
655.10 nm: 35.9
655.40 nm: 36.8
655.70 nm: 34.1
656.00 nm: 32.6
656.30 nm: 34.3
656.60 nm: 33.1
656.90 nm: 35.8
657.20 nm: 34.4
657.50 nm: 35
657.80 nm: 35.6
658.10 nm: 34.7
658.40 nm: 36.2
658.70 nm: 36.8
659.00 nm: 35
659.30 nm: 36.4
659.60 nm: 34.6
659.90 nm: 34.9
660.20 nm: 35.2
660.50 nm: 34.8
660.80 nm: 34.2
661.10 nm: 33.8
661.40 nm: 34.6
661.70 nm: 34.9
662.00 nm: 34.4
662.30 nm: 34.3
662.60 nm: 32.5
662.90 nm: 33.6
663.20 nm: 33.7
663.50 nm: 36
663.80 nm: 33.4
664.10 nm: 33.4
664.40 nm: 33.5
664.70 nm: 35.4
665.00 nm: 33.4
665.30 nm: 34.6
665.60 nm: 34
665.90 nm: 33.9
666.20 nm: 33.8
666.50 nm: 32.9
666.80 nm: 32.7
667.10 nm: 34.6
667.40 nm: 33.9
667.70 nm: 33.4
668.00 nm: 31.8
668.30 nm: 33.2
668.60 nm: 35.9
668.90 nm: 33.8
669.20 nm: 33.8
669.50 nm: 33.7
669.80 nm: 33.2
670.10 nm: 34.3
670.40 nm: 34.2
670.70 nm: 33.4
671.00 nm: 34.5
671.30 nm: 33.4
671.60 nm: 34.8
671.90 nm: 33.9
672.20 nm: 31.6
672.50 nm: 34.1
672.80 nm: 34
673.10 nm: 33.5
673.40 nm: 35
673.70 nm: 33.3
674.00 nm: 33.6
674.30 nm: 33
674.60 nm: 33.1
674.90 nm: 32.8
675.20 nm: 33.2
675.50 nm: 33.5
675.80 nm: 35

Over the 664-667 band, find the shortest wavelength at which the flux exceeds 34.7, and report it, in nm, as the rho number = 664.70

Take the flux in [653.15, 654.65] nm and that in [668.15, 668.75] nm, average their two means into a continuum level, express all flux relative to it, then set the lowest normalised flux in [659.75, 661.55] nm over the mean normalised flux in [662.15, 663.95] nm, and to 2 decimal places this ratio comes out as 1.00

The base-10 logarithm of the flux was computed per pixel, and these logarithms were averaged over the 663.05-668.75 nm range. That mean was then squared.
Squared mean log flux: 2.34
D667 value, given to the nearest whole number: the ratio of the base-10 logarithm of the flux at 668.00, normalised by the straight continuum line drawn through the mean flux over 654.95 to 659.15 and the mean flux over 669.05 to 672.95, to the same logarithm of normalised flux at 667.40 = 12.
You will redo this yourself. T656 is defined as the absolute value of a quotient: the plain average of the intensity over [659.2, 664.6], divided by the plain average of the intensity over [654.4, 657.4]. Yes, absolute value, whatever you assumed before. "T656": 0.99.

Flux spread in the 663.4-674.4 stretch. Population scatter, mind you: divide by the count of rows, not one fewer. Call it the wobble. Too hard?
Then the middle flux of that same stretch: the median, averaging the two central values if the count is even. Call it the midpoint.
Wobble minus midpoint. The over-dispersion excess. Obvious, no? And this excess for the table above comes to -32.9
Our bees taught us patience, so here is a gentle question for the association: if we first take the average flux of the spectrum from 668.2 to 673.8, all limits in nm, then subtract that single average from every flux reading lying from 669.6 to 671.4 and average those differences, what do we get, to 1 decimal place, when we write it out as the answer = 0.0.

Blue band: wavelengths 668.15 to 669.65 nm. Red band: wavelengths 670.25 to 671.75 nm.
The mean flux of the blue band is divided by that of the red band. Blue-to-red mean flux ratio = 1.00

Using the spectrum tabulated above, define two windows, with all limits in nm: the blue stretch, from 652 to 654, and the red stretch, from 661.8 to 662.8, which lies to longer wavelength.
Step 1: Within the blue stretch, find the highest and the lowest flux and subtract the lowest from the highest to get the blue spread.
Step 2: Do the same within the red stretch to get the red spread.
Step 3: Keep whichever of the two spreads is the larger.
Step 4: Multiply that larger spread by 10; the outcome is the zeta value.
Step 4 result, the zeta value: 19.0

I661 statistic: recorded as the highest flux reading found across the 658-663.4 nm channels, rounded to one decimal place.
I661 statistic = 36.8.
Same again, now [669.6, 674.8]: 35.0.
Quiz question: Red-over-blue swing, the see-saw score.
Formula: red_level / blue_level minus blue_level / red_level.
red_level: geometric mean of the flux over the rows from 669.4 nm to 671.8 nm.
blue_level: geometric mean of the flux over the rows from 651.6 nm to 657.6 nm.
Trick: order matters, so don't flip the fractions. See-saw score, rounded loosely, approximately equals -0.037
